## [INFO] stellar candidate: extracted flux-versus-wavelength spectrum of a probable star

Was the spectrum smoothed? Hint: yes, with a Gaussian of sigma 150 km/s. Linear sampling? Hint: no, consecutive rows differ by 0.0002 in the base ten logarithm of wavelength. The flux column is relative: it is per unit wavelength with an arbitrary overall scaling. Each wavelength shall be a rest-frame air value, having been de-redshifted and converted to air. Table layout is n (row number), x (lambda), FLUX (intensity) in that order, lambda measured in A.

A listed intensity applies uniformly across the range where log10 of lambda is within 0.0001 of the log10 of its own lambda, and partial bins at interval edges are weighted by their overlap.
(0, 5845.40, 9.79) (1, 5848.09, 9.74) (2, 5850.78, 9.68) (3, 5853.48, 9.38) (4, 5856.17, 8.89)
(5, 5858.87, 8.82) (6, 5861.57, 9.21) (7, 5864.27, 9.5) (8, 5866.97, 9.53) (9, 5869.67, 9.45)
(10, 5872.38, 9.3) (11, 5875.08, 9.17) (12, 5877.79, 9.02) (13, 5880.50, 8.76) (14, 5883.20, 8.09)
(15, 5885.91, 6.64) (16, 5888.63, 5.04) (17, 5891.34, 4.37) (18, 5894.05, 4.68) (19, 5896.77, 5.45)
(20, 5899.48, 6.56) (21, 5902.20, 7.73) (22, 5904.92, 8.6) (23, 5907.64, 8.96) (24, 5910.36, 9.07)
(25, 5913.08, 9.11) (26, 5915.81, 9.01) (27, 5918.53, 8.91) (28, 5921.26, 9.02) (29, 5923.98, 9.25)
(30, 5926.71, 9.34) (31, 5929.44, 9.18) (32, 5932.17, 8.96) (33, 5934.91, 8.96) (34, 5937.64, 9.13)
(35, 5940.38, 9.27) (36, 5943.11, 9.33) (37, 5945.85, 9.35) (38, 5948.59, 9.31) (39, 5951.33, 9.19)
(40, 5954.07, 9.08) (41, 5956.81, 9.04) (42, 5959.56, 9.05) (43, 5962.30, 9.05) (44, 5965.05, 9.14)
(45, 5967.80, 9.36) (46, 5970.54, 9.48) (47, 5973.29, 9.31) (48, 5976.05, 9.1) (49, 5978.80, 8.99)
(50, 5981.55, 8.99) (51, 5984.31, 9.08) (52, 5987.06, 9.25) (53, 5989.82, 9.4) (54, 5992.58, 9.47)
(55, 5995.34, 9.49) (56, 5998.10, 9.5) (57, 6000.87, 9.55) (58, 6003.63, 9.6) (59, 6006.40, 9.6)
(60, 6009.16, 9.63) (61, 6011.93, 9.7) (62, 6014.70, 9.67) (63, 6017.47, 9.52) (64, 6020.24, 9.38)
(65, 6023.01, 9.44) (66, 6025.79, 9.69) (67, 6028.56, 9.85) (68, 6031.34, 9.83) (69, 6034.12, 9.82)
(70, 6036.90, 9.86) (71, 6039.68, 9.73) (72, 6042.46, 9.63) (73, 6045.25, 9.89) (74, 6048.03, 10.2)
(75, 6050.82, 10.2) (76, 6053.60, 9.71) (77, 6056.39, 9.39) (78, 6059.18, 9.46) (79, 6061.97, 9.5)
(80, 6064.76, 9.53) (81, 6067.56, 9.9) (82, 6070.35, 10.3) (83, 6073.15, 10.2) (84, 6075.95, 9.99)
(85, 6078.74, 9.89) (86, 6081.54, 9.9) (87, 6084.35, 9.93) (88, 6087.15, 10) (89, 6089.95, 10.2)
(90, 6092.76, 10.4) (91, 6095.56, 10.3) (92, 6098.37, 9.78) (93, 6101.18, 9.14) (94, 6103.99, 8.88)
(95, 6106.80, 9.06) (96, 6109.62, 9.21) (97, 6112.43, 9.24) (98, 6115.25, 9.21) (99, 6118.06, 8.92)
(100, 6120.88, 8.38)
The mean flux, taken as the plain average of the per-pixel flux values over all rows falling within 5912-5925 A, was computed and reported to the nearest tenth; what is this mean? 9.1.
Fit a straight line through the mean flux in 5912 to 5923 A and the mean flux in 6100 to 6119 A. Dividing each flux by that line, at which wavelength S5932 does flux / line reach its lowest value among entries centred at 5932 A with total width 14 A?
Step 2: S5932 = 5934.91 A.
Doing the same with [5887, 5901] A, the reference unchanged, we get 5891.34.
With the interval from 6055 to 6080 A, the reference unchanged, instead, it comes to 6056.39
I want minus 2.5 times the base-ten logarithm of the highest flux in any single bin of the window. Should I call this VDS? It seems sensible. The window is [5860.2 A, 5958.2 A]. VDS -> -2.45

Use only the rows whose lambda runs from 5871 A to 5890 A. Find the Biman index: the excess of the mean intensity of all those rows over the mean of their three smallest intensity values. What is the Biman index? 1.41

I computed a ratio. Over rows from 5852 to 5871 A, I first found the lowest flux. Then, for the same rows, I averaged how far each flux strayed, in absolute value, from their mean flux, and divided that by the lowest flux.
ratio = 0.027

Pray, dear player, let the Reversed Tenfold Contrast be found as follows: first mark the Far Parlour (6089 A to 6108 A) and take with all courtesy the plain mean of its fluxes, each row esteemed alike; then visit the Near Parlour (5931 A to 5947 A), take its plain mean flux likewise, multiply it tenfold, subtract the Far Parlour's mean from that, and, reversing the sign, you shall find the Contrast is -82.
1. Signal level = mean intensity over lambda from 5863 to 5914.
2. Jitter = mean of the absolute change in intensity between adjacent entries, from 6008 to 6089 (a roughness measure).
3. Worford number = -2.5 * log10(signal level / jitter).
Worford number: -4.4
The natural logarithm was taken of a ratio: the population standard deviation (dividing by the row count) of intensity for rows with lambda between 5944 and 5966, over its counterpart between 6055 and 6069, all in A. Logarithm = -0.4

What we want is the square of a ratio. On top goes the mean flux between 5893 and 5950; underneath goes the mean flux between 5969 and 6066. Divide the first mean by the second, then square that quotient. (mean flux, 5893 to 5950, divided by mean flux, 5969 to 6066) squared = 0.80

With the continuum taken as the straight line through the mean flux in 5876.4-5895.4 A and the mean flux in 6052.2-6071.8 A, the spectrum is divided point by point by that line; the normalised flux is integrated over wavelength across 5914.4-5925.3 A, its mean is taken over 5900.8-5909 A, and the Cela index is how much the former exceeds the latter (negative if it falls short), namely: 12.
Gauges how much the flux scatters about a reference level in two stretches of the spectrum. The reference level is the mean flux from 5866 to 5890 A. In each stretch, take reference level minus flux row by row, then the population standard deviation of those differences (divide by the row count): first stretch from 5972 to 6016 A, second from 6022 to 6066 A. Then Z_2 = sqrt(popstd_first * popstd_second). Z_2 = 0.24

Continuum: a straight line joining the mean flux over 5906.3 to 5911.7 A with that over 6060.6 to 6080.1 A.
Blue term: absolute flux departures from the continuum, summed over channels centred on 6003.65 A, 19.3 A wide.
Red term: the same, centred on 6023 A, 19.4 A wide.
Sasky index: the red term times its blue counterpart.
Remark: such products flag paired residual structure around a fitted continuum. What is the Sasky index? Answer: 0.32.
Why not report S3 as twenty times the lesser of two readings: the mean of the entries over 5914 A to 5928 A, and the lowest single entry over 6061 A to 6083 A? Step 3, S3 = 182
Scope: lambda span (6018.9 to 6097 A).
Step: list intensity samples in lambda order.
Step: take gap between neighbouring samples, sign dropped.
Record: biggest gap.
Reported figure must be 0.49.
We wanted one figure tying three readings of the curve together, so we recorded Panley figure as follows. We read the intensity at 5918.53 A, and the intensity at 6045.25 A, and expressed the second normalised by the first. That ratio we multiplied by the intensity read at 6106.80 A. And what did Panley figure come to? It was 10.1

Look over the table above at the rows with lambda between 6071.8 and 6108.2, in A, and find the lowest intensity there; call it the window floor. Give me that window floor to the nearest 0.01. 8.88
